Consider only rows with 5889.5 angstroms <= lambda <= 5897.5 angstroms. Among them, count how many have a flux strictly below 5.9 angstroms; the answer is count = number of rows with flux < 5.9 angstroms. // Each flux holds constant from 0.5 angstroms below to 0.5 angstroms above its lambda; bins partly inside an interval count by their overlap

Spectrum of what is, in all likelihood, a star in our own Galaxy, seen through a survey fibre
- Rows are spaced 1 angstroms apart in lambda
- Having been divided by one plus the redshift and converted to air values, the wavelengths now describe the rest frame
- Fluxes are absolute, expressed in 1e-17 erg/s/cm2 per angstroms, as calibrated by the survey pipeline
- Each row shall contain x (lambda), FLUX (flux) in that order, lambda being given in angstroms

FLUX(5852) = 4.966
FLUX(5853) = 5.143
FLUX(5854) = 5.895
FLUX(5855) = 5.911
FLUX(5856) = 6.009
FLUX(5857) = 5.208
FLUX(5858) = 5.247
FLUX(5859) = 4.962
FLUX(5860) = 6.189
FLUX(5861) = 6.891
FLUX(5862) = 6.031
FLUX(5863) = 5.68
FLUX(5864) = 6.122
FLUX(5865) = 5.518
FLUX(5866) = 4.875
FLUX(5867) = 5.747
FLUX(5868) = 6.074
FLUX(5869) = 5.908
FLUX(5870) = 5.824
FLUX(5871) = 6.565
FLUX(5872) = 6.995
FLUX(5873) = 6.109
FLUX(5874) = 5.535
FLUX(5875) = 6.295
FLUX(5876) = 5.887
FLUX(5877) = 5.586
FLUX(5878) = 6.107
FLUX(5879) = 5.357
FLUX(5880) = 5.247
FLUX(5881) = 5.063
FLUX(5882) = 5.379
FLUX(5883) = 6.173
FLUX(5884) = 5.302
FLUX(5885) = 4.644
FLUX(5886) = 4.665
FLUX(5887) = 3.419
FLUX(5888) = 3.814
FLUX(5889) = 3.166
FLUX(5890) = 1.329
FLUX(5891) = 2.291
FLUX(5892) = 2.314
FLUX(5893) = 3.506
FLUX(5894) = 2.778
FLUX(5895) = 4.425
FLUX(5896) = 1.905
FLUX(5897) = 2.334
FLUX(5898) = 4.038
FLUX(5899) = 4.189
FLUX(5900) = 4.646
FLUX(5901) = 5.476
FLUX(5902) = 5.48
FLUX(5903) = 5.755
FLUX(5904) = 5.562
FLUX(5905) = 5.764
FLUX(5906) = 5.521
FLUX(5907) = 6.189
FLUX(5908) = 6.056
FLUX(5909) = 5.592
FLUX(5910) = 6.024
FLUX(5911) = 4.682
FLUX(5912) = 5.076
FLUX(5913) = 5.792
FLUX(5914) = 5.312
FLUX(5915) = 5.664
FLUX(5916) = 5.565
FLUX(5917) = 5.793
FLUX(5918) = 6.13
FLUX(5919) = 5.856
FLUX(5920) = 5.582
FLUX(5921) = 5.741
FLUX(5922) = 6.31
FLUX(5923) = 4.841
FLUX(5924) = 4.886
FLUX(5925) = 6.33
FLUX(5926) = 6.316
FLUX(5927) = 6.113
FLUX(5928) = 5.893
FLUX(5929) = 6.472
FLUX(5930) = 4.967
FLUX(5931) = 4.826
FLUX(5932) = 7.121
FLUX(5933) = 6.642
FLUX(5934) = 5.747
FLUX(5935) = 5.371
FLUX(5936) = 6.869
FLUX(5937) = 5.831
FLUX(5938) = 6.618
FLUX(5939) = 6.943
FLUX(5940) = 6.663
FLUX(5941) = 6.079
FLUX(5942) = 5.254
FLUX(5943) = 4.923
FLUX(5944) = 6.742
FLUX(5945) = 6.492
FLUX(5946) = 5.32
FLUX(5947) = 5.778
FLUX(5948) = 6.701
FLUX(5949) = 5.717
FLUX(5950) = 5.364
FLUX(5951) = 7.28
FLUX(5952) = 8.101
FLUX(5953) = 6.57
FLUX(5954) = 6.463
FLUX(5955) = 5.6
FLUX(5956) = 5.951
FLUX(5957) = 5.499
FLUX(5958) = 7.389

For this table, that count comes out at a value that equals 8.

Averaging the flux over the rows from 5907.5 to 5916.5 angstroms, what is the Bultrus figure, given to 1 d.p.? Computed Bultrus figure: 5.5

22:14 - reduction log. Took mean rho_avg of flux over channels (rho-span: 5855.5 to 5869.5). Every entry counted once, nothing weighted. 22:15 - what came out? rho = 5.75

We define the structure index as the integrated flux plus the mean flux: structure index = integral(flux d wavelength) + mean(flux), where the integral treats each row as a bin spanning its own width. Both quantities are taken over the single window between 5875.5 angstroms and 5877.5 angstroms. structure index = 17.2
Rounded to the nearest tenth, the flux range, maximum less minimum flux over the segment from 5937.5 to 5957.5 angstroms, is 3.2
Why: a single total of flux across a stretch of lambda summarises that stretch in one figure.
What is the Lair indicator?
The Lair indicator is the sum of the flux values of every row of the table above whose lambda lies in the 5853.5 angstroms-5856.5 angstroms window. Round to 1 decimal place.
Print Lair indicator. 17.8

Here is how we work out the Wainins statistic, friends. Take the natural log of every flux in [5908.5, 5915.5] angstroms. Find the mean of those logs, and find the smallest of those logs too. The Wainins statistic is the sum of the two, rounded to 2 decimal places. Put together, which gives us 3.24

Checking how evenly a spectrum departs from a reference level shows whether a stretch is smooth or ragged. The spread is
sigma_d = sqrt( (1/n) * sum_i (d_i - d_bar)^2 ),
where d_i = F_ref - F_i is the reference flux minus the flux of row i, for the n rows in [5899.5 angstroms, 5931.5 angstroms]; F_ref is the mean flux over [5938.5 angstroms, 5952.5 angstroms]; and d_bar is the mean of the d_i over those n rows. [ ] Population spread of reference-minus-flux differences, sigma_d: 0.50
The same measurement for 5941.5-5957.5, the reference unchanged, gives 0.82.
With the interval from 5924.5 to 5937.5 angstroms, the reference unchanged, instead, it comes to 0.67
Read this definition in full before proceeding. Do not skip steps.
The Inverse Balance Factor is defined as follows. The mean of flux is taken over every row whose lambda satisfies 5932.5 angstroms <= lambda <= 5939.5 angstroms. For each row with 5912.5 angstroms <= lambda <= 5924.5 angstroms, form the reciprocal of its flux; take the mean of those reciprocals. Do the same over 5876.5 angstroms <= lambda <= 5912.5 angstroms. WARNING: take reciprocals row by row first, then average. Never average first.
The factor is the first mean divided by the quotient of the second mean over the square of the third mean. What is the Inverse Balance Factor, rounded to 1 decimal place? 2.2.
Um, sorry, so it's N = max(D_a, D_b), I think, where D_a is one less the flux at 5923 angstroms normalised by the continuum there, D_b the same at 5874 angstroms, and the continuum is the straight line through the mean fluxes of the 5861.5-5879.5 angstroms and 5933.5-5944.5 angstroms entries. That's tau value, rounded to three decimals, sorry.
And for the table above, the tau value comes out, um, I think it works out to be 0.200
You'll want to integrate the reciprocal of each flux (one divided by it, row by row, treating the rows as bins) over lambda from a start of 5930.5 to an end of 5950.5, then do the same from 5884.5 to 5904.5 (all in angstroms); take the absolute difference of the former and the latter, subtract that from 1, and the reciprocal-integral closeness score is -1.8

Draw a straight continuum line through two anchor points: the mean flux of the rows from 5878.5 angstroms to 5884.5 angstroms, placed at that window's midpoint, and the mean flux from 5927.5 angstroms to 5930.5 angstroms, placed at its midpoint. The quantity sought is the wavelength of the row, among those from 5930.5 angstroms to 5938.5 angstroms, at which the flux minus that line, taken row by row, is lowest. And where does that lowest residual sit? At 5931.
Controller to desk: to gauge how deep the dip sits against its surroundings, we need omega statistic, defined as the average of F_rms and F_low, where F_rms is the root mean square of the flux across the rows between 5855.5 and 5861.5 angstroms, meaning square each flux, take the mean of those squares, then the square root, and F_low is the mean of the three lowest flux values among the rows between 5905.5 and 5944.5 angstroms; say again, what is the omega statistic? 5.29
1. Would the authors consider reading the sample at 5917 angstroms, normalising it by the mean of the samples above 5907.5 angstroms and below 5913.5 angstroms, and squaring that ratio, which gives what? 1.1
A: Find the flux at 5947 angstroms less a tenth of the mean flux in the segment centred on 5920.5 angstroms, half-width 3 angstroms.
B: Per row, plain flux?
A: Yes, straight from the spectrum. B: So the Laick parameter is 5.20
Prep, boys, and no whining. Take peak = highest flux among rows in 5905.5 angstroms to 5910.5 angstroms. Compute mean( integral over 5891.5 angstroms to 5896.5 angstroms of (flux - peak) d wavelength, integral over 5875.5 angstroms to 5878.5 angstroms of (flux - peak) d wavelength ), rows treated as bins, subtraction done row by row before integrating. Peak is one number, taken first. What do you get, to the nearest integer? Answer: -9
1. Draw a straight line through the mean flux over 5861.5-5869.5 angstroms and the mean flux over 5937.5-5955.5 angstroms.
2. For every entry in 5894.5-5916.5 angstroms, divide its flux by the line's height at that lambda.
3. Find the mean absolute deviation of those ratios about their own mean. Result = 0.135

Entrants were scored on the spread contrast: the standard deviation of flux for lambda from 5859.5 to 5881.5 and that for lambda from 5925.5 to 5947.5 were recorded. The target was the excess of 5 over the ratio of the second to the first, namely 3.68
